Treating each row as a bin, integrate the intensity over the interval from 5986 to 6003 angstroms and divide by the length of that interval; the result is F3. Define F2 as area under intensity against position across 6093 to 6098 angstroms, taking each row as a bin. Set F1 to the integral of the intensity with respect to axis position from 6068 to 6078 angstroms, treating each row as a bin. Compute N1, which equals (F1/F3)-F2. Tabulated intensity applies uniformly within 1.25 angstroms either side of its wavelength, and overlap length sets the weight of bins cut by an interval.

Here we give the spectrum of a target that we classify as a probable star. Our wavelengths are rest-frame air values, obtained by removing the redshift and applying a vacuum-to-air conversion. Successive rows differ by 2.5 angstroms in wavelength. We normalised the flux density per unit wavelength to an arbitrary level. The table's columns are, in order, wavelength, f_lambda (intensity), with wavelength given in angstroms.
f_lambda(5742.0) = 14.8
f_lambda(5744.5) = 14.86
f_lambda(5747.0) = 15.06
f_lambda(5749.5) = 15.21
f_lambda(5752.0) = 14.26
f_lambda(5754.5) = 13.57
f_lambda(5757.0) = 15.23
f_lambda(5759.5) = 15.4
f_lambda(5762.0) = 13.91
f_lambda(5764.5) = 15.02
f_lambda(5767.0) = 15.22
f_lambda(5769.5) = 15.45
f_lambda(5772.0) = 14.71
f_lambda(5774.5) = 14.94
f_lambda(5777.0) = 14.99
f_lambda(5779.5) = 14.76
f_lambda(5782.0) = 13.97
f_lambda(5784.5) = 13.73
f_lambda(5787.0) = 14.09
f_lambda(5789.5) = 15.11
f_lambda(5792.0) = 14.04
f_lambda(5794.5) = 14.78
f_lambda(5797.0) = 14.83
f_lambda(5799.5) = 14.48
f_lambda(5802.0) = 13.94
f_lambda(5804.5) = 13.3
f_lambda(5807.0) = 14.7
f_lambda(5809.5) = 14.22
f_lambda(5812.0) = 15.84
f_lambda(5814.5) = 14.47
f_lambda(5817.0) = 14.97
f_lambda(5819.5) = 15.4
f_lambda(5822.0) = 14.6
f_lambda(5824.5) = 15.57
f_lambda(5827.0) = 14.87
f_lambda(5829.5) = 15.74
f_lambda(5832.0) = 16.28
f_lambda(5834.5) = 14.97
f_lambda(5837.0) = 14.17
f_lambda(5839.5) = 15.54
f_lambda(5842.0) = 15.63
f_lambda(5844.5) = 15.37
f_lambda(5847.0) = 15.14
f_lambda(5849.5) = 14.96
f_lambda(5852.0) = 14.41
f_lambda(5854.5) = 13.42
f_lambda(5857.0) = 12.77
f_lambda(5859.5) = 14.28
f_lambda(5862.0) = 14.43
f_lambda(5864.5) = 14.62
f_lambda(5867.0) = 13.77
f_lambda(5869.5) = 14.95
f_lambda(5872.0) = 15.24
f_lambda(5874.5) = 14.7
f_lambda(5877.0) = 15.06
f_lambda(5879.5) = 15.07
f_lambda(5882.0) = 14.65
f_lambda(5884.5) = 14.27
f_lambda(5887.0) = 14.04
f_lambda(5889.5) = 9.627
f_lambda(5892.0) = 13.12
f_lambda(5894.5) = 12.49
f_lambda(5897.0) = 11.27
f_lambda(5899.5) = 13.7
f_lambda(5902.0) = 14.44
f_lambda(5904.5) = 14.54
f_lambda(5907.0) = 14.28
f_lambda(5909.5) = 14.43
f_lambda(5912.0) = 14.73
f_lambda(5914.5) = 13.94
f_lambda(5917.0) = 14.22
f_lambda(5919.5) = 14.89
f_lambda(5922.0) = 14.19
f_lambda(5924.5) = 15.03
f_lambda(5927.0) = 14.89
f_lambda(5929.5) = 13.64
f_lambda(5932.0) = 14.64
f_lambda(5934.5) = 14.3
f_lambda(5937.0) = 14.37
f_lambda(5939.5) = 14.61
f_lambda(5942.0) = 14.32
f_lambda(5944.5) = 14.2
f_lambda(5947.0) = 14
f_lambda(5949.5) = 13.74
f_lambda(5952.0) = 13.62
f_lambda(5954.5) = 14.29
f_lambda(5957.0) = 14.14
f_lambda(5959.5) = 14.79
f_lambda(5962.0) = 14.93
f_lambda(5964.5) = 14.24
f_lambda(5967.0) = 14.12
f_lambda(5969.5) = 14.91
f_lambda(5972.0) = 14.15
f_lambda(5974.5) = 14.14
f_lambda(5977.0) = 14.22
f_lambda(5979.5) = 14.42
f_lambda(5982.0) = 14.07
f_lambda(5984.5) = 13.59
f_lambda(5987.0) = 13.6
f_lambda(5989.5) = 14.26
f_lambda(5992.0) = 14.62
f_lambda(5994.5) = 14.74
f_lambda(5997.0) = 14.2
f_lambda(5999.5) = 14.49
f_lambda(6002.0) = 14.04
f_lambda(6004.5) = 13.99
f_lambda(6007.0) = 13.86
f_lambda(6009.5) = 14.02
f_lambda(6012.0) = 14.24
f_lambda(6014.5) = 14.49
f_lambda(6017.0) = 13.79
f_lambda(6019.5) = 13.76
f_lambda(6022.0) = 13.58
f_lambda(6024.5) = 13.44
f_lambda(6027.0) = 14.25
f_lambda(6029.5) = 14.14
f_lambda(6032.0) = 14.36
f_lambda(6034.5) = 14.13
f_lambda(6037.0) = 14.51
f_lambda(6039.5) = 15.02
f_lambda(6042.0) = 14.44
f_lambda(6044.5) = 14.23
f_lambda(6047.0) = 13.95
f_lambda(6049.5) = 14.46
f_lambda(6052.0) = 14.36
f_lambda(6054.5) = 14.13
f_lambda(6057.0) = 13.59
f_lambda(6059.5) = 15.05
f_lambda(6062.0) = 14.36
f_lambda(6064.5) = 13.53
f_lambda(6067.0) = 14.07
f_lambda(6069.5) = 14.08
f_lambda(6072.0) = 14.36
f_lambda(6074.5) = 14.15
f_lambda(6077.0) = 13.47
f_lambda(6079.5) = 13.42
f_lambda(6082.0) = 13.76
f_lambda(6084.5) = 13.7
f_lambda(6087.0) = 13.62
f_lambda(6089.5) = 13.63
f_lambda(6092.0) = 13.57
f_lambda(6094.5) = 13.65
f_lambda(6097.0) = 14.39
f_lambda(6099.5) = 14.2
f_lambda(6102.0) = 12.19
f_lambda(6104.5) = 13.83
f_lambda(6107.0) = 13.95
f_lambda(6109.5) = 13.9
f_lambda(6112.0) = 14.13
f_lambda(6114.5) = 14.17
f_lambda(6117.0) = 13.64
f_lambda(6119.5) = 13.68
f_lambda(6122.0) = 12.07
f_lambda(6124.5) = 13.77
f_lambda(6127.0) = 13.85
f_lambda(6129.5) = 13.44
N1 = -60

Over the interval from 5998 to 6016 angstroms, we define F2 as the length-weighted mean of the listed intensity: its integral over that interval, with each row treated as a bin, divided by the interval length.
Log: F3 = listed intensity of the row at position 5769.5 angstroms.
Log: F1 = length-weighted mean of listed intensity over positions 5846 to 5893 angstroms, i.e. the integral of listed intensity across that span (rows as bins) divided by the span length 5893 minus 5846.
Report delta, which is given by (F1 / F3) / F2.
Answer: 0.0646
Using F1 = 14.1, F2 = 14.2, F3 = 15.45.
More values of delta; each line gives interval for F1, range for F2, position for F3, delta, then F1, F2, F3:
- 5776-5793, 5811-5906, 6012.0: 0.0700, 14.4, 14.4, 14.24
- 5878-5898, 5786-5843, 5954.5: 0.0618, 13.1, 14.8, 14.29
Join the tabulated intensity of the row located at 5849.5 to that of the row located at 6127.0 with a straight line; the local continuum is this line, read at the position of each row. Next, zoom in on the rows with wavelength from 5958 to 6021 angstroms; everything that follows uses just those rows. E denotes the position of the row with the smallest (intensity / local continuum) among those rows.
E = 5984.5 angstroms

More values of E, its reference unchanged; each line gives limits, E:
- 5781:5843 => 5804.5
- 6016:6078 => 6024.5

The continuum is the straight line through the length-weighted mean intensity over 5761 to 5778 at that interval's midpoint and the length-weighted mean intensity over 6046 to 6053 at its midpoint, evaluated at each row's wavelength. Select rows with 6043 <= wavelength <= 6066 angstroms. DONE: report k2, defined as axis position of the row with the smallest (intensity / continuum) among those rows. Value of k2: 6064.5 angstroms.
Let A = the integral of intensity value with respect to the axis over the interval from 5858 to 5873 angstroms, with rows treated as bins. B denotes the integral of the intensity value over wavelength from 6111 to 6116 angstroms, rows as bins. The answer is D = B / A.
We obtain 0.32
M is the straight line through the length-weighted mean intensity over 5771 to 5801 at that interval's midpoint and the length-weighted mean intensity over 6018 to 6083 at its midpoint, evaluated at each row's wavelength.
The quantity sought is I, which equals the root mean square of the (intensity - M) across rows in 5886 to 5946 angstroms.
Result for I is 1.29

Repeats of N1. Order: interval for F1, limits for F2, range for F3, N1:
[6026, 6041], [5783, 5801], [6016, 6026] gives -244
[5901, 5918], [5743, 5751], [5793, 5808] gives -103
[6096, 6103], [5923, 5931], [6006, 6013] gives -109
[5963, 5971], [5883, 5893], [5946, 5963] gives -120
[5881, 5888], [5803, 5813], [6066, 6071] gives -138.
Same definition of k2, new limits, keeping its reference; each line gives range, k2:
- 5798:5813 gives 5804.5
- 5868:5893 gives 5889.5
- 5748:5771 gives 5754.5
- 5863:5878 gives 5867.0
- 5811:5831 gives 5814.5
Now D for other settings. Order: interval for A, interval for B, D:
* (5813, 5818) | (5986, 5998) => 2.32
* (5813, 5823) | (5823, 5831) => 0.83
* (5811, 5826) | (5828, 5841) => 0.88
